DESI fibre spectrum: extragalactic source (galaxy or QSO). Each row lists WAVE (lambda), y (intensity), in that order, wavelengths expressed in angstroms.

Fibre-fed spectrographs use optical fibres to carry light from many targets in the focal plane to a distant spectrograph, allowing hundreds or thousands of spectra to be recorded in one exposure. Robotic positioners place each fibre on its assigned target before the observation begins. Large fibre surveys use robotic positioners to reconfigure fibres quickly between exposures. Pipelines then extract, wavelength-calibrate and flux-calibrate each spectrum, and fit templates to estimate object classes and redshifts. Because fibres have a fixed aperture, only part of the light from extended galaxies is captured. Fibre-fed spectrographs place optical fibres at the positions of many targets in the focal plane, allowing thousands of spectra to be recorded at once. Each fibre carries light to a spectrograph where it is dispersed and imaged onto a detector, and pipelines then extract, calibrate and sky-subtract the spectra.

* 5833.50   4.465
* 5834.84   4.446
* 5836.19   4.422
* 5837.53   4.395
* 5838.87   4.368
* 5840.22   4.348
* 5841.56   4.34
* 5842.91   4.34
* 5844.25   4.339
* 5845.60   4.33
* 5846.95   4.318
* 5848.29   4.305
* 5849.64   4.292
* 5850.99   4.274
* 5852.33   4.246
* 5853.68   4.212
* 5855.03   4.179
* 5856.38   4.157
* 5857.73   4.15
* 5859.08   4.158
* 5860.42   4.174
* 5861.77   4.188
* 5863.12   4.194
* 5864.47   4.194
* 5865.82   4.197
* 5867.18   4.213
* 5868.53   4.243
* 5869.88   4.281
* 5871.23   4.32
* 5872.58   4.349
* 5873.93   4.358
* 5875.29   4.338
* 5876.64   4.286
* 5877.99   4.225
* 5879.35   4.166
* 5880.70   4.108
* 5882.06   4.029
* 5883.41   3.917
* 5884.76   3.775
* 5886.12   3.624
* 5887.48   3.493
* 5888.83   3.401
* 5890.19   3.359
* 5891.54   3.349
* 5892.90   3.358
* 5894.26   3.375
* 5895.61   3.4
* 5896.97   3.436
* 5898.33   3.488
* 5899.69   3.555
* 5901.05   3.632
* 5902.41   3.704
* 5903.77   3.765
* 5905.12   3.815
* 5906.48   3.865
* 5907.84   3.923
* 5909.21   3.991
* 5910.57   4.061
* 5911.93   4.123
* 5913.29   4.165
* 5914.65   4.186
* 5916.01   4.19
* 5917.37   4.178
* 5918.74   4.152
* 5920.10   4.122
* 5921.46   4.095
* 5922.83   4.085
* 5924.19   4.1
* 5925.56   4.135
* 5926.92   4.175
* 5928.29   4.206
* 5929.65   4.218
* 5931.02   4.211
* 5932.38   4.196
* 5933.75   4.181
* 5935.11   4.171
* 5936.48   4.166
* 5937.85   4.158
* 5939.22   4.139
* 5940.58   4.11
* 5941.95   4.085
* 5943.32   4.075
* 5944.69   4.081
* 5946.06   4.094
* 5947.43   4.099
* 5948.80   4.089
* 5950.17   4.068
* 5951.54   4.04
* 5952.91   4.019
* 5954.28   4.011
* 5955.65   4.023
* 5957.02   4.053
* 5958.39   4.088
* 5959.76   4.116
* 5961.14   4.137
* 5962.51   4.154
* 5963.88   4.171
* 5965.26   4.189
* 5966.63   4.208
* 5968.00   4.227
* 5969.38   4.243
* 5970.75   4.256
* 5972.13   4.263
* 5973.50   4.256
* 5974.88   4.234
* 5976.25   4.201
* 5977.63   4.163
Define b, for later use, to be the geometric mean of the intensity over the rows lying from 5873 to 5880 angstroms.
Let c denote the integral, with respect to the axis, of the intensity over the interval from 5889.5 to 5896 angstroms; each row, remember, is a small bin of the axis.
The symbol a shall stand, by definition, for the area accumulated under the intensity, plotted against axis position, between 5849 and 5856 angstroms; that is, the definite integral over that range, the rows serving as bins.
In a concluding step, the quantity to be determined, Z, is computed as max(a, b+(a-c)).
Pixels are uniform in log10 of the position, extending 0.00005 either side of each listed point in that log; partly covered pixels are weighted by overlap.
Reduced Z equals 29.7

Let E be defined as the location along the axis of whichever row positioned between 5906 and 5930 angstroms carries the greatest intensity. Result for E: 5929.65 angstroms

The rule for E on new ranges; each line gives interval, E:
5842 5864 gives 5842.91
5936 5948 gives 5936.48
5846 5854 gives 5846.95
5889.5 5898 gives 5896.97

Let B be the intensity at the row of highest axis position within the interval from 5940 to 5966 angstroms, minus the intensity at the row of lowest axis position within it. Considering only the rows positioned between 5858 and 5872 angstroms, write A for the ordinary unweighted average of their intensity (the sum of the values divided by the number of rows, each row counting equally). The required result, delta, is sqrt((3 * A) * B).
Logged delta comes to 1.0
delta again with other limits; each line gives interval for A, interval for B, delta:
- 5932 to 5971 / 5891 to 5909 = 2.7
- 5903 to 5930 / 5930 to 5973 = 0.8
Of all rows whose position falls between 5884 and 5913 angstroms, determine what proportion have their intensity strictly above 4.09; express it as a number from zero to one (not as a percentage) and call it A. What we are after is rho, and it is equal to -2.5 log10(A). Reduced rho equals 3.31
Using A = 0.05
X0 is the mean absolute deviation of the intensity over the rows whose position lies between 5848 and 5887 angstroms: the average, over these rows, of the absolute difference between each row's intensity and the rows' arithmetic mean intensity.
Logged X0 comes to 0.105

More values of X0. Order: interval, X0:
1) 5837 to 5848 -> 0.017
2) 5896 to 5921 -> 0.223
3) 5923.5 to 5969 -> 0.053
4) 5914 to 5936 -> 0.036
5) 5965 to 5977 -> 0.022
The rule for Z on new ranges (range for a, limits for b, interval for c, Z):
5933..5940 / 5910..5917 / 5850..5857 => 29.1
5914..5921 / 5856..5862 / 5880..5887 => 29.2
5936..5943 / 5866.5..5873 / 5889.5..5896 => 28.9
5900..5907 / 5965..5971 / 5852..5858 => 26.2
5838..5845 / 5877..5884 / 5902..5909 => 30.4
